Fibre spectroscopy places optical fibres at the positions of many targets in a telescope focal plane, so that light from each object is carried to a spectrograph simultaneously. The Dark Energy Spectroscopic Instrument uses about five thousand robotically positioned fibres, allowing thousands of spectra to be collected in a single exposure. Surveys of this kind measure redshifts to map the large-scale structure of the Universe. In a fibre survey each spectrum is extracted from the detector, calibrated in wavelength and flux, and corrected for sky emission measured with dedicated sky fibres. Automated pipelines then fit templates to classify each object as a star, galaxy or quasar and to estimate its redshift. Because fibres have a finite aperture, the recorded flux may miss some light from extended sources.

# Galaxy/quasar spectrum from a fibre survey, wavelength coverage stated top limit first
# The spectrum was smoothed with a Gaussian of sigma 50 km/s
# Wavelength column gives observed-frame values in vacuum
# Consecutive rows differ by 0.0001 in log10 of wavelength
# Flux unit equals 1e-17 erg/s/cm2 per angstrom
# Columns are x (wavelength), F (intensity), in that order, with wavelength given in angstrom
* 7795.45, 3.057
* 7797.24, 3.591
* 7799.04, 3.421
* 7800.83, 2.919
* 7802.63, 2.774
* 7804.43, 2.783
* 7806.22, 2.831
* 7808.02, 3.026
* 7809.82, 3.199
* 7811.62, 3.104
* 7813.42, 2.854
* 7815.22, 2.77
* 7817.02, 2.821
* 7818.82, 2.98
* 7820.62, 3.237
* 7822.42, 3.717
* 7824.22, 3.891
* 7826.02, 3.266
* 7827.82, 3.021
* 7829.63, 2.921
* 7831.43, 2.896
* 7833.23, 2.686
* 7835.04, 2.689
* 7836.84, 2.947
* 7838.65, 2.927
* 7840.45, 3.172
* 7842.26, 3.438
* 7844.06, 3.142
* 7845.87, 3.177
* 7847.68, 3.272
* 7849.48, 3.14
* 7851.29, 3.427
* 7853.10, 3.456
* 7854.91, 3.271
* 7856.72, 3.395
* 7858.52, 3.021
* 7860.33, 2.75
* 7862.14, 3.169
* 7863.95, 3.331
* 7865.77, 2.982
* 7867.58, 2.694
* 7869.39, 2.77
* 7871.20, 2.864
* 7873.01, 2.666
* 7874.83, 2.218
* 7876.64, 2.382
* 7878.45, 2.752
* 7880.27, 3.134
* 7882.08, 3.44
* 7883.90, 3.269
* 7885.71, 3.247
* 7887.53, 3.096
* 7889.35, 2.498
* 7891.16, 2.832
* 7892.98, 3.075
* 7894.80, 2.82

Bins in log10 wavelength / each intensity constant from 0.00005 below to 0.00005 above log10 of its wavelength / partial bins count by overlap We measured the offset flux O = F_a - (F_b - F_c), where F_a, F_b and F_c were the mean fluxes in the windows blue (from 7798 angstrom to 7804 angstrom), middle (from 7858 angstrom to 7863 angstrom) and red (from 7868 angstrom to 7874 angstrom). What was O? 2.8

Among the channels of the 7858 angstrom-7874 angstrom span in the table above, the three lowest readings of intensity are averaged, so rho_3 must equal 2.70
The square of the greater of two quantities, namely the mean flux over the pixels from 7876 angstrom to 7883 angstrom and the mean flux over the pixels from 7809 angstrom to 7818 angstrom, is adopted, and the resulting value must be 8.7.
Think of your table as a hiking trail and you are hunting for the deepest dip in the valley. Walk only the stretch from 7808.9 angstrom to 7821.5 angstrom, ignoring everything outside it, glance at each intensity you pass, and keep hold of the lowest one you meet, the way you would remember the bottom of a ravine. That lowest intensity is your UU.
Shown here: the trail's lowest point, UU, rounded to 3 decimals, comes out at 2.770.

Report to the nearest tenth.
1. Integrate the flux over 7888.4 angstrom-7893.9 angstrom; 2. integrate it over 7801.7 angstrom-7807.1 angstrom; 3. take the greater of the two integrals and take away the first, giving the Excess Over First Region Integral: 0.0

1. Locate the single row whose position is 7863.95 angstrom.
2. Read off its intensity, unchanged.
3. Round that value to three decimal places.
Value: 3.331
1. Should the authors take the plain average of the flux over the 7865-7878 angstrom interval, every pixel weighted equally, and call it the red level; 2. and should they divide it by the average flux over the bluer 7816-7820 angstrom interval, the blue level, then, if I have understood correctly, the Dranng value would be 0.91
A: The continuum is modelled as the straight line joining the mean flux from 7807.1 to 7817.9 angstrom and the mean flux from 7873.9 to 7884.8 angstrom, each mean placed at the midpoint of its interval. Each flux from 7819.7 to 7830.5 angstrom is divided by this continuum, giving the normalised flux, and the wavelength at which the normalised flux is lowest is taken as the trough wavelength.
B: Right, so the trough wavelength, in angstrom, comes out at 7829.63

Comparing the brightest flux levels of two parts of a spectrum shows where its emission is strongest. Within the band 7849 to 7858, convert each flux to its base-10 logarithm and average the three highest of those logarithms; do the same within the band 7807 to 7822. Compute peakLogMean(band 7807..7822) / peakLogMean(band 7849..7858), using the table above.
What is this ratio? 0.94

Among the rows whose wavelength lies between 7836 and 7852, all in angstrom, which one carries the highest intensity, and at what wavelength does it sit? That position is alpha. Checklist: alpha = 7842.26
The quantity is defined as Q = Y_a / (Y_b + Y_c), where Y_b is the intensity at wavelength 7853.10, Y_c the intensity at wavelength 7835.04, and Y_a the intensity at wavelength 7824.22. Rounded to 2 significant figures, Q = 0.63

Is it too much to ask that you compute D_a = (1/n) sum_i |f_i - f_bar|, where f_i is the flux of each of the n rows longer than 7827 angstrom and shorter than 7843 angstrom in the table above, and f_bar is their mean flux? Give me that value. 0.16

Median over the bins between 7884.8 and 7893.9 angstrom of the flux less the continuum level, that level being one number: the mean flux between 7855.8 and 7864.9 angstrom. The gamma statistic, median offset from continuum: -0.06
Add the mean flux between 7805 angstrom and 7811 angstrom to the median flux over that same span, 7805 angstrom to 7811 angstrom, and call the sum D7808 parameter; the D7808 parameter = 6.04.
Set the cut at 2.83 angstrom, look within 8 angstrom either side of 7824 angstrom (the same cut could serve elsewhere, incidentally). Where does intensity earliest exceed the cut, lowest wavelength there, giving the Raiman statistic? 7818.82 angstrom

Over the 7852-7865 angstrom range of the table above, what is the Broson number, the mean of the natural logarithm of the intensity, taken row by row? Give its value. 1.16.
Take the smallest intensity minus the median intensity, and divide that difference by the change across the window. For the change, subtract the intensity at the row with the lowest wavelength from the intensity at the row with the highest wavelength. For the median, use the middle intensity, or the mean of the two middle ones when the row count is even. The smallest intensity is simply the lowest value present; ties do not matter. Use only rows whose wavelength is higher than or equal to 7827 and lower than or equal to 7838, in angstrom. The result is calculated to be 3.0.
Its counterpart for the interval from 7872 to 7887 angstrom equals -1.2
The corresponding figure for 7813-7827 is -0.8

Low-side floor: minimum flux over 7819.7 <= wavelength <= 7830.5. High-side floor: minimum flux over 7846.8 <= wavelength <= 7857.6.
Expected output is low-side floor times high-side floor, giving 9.2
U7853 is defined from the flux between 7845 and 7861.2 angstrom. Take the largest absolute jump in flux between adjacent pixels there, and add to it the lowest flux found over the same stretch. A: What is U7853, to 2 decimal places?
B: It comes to 3.12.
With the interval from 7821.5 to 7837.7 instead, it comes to 3.31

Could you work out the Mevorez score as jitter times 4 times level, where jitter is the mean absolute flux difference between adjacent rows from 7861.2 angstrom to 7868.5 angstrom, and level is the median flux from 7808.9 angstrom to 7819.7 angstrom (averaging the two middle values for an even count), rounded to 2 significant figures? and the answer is 3.1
